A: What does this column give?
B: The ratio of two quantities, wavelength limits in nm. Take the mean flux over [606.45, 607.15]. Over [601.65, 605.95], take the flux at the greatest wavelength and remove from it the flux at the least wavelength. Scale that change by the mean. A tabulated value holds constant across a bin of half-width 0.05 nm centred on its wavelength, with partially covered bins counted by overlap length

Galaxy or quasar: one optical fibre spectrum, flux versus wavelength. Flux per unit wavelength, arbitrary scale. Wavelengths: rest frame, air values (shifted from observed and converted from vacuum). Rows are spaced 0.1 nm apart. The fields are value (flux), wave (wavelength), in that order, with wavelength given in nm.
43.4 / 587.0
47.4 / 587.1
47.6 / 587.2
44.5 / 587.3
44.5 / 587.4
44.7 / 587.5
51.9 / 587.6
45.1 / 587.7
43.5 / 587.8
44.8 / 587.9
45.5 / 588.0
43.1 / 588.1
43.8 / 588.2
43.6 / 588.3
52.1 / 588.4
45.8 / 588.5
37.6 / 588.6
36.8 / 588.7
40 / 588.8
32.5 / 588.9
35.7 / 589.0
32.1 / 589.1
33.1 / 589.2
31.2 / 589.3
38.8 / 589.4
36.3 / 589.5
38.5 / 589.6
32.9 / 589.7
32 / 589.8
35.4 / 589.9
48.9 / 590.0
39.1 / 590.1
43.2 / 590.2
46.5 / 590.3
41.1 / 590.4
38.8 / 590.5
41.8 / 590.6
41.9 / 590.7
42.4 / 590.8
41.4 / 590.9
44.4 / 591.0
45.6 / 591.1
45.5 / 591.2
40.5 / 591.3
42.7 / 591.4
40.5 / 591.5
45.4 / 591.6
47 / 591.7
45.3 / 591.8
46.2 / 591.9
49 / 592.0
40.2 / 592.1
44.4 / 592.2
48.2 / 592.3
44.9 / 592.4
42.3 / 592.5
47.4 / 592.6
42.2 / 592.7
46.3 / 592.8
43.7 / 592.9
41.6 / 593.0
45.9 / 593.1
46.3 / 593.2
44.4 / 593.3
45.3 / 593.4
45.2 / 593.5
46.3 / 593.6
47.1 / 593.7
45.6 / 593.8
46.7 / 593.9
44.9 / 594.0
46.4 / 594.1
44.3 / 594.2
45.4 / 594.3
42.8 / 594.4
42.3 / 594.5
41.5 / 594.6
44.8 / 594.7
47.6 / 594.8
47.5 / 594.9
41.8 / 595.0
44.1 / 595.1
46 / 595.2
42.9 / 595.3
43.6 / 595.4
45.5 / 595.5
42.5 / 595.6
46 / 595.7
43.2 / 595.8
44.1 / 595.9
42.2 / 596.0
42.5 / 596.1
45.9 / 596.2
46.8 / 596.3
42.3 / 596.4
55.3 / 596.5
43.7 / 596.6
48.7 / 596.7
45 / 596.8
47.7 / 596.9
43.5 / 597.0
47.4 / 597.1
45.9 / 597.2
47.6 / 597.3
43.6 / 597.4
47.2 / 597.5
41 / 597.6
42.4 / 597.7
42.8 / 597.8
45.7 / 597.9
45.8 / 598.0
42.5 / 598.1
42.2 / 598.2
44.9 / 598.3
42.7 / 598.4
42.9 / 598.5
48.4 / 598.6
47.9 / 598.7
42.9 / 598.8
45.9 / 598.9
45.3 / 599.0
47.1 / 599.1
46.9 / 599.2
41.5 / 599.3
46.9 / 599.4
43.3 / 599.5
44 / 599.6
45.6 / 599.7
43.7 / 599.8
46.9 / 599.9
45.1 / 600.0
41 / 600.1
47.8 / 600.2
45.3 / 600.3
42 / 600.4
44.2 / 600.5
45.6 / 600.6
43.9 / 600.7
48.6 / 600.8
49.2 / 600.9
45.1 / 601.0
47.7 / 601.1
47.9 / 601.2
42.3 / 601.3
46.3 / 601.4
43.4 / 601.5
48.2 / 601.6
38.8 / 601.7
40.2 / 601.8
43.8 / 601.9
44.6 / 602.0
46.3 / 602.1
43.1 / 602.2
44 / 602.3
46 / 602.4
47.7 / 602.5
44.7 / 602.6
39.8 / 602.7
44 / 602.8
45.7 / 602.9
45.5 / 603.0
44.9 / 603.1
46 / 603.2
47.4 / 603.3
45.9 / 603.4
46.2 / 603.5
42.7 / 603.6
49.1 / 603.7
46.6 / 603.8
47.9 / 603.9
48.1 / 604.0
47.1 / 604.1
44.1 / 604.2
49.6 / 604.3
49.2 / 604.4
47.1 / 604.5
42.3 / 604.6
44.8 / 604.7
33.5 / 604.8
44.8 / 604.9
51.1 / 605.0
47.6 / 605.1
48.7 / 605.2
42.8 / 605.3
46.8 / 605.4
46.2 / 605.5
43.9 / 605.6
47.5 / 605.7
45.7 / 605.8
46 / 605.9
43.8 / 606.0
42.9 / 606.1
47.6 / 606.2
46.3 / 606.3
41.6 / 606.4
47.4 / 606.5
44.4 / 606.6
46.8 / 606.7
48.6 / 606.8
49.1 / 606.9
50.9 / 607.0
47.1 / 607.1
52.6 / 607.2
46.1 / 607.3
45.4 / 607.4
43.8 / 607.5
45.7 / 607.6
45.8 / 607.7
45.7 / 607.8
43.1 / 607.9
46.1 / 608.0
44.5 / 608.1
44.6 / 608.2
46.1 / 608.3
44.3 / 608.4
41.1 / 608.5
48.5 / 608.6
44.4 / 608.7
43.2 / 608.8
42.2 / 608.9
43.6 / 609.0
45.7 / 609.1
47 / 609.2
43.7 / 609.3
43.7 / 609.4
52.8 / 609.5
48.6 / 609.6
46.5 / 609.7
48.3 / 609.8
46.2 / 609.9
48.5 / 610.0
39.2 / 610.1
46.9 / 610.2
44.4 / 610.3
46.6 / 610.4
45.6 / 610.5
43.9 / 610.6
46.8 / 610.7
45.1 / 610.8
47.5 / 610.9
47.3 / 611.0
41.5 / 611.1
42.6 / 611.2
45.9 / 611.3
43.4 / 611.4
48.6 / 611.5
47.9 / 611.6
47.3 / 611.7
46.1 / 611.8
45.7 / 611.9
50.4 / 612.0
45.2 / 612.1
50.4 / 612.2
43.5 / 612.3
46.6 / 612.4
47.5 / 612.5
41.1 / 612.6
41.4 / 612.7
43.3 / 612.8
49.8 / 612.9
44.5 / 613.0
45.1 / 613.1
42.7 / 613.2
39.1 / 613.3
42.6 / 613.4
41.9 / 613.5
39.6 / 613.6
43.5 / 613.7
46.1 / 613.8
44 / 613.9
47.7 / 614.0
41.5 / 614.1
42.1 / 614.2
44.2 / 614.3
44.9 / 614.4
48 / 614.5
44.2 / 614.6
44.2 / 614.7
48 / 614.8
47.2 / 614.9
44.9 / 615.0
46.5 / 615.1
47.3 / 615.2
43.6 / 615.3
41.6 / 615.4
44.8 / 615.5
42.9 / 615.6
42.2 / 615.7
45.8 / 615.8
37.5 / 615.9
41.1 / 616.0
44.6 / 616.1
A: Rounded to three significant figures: 0.151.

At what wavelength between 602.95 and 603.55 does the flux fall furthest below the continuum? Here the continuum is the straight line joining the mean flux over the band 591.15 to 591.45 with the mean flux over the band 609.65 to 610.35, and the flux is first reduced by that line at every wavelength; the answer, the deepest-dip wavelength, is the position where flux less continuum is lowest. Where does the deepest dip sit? 603.1 nm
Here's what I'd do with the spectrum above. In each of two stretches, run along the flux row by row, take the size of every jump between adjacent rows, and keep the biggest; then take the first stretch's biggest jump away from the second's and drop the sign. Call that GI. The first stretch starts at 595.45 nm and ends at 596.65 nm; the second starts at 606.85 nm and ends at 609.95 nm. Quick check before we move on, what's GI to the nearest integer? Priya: 4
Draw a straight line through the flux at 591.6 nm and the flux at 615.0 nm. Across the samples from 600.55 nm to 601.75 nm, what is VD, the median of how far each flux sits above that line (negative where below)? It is 0.8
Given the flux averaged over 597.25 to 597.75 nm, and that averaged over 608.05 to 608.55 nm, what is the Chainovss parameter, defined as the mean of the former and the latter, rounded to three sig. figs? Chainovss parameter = 44.2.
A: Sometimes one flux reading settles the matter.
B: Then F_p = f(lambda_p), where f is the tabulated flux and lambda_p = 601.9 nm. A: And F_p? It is 43.8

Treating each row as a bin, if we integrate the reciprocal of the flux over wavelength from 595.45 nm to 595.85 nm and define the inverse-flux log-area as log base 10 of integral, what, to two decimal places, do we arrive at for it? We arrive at -2.04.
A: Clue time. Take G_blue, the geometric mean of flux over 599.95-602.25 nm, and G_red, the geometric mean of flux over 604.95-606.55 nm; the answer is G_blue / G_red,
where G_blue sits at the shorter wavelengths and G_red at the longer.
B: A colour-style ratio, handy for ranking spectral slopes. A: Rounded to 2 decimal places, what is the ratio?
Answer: 0.97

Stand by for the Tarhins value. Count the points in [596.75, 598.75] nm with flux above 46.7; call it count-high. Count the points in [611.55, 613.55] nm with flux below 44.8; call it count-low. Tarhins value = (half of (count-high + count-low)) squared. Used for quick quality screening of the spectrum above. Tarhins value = 56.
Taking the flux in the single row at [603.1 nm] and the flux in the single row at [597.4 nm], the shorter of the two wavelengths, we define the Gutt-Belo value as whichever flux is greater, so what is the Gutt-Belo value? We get 45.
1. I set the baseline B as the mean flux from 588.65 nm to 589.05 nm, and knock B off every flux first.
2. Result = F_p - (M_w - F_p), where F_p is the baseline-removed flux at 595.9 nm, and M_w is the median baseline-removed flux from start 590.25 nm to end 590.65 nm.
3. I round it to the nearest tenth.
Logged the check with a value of 10.5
